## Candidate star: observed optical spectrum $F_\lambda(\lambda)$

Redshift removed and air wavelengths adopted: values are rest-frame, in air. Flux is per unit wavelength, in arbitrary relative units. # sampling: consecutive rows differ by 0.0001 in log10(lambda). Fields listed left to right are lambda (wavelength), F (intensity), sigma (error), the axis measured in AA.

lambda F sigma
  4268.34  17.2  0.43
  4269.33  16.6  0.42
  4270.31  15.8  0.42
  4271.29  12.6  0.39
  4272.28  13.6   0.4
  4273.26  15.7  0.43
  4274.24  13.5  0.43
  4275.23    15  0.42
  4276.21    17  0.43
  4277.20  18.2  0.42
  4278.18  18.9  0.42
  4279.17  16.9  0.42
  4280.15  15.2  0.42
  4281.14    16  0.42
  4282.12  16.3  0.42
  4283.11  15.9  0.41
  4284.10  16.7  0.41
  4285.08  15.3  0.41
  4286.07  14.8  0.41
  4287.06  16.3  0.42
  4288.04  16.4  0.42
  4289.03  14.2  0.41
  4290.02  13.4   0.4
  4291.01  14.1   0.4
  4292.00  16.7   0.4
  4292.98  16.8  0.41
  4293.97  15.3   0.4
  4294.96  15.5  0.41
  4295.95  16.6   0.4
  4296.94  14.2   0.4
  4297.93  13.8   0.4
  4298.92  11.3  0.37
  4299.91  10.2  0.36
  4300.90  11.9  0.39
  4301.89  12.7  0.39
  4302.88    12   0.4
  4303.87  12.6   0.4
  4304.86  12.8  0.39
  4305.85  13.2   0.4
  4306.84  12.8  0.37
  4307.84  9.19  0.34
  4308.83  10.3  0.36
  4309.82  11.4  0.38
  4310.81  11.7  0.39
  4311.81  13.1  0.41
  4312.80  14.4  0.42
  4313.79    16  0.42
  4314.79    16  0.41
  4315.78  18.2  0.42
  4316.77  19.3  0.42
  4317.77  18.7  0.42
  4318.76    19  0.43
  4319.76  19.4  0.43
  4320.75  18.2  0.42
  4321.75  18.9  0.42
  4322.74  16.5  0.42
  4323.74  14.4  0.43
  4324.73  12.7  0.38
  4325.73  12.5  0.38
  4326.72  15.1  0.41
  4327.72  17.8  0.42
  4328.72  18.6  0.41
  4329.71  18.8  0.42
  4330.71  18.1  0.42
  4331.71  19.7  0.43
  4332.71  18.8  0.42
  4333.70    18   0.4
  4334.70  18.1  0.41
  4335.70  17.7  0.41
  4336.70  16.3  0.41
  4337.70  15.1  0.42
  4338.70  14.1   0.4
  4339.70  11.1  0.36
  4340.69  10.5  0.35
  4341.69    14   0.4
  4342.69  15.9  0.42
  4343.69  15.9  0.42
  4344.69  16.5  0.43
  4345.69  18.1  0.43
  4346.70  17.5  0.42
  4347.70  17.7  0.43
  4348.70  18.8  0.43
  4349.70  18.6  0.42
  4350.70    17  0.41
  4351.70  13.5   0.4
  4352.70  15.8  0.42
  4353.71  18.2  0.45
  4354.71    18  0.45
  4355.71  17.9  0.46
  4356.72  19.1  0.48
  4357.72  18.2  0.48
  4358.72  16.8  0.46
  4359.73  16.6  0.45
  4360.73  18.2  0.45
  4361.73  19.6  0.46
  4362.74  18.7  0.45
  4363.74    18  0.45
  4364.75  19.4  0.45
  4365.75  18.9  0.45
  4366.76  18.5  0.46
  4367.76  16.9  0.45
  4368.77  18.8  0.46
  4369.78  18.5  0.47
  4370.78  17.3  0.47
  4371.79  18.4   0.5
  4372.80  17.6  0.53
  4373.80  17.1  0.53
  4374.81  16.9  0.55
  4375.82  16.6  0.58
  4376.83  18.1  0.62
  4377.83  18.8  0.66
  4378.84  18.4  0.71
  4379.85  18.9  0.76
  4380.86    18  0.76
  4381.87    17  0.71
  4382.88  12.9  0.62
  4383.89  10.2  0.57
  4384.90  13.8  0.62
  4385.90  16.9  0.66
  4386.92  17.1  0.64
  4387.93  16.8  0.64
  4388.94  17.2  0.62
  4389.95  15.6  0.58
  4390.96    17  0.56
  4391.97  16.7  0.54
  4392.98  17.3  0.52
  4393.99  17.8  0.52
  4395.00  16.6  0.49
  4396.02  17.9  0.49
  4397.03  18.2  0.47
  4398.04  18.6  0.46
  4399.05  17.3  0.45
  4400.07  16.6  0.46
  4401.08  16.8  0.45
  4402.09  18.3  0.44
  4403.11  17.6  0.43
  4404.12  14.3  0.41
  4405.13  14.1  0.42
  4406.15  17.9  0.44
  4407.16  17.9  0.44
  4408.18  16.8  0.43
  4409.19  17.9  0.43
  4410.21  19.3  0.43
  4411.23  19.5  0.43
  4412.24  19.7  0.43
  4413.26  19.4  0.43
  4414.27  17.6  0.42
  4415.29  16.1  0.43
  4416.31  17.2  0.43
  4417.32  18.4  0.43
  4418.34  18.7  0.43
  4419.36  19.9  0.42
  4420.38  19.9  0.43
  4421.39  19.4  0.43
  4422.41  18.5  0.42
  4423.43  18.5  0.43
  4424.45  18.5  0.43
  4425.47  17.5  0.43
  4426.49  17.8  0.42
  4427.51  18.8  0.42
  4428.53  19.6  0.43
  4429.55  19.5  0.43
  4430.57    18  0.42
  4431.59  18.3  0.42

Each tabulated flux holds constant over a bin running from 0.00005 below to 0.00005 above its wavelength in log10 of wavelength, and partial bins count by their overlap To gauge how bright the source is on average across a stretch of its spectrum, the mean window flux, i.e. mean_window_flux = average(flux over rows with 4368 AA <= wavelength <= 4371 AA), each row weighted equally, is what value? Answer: 18.2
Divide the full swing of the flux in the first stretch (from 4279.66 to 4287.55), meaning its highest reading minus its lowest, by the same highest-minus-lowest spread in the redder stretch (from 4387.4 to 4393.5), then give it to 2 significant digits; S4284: 1.1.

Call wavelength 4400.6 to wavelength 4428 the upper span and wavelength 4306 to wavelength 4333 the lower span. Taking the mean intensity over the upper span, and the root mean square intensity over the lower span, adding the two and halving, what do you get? 17.1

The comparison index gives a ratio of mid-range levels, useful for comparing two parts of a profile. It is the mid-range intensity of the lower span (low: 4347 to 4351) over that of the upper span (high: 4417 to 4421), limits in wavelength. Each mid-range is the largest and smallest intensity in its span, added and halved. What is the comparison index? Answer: 0.93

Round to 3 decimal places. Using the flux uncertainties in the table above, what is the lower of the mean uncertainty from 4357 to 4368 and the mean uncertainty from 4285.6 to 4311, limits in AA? 0.393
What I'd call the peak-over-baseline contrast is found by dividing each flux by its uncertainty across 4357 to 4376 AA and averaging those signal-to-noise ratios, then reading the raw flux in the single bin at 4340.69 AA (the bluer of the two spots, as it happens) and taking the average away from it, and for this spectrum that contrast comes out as -27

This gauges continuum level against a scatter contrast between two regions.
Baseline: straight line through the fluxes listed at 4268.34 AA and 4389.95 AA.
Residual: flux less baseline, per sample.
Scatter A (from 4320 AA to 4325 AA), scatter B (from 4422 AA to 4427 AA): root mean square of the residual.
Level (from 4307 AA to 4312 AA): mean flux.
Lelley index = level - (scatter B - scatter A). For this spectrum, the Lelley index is 10.4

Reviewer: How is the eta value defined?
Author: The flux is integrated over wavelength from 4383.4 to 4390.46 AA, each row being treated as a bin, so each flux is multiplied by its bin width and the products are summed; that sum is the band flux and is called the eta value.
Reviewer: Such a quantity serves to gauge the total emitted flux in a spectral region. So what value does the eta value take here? 109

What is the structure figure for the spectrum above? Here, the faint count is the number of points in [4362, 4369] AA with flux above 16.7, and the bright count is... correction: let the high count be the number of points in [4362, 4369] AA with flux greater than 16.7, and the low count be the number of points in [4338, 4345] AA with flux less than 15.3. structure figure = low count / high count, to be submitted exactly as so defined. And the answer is 0.6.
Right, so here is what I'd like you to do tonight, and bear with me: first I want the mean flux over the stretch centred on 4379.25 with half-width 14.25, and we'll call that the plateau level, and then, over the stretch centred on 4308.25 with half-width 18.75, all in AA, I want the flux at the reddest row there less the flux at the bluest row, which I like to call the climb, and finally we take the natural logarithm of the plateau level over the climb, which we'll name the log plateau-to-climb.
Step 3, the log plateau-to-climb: 2.3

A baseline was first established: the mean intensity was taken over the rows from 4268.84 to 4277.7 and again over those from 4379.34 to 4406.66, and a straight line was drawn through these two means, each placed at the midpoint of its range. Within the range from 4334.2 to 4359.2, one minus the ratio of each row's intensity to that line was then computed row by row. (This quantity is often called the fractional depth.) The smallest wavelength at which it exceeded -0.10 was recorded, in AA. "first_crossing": 4336.70 AA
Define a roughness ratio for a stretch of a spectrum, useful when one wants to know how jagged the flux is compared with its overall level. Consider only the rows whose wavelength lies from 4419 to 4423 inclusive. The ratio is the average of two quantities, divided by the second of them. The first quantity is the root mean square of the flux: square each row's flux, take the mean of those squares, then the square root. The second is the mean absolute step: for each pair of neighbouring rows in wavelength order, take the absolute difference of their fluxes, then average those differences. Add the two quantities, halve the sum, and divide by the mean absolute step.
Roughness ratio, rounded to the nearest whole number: 21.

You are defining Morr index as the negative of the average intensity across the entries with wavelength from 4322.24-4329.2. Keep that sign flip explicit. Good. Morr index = -15.4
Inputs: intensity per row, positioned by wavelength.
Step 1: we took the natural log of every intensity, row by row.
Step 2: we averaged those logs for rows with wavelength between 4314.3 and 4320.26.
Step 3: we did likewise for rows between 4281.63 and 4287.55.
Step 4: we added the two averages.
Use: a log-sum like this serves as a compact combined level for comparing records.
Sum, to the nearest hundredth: 5.68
